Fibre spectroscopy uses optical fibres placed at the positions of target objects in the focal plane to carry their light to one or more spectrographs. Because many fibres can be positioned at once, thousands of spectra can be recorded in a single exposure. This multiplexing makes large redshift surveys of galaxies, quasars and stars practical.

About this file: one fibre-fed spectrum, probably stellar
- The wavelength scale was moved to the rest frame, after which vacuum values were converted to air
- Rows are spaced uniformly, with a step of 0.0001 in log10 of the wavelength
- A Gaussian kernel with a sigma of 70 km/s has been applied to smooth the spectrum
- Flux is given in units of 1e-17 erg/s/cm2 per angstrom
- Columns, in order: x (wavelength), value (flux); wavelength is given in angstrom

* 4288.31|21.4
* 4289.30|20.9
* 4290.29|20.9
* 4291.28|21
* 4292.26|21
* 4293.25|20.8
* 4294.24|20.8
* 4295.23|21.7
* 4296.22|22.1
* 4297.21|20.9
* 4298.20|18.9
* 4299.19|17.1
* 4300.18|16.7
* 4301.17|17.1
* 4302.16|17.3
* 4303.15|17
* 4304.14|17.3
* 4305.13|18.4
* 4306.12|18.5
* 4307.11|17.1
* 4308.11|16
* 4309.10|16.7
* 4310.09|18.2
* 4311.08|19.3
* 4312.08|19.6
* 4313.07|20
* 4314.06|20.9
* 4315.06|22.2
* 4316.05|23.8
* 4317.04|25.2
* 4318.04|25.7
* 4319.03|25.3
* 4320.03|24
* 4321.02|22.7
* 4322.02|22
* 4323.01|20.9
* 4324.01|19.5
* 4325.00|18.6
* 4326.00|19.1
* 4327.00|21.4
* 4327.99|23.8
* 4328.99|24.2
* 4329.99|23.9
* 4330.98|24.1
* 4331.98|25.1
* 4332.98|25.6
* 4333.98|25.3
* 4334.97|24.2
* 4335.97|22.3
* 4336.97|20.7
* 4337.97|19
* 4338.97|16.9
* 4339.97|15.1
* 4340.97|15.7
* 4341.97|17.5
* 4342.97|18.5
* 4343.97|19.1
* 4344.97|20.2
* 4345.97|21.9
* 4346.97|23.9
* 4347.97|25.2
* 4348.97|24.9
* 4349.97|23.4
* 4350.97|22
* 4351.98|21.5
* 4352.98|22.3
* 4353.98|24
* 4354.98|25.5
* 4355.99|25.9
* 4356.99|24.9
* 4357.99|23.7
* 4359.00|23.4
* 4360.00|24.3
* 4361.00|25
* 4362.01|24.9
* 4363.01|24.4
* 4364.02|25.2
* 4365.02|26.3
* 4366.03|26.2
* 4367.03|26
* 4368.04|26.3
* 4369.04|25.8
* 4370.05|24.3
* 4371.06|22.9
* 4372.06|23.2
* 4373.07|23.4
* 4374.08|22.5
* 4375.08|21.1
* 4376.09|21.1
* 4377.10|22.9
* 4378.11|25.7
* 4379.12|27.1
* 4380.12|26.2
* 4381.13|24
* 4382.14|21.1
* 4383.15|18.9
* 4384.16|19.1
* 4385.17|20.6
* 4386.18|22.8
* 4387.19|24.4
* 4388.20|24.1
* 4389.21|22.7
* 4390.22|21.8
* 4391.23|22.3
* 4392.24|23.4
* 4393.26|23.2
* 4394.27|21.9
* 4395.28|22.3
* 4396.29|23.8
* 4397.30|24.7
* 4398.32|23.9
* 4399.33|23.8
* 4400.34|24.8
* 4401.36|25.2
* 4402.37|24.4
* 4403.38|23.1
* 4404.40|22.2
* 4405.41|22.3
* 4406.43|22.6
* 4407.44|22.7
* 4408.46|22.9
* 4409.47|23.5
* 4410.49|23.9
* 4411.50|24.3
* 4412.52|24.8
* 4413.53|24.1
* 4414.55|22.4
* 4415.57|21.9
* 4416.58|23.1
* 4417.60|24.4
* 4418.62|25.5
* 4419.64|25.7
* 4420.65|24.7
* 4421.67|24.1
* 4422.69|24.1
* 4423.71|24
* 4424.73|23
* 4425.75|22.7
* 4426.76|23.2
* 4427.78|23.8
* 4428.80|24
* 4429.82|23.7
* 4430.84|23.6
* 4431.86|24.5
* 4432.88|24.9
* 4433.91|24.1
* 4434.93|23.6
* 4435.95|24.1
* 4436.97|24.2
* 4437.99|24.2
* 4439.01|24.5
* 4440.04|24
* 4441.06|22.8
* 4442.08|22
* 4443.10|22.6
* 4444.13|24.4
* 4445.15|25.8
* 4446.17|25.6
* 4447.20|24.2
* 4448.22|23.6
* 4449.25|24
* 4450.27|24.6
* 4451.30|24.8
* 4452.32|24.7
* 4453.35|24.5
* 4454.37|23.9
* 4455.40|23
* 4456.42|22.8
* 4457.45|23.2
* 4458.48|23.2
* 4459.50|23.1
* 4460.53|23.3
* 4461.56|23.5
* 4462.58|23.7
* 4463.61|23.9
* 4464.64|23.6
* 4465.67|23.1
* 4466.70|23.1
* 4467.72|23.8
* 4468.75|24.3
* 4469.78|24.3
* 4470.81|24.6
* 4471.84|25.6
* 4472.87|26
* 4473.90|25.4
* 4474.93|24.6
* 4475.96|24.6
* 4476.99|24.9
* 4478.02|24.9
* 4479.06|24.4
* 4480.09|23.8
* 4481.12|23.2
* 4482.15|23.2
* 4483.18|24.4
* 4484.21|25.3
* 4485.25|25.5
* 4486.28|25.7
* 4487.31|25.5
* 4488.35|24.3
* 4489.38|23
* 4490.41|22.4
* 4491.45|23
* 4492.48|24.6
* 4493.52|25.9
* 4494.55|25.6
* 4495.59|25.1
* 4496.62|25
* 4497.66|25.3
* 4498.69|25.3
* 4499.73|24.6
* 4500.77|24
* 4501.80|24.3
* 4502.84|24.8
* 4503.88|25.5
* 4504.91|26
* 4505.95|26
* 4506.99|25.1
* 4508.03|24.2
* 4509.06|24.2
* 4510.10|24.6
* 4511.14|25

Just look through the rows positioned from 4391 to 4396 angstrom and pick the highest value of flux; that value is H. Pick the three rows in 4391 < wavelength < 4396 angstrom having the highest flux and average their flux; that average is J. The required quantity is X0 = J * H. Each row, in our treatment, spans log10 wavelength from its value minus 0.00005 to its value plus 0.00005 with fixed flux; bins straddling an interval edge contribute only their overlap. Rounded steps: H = 23.4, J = 23.0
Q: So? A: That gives 537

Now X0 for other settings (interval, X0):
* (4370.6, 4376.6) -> 542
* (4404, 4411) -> 560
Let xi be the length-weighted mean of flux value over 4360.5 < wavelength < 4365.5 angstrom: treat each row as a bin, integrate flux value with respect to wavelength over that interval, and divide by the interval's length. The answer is 25.2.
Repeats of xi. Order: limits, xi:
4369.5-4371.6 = 23.6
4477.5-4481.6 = 24.1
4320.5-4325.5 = 20.8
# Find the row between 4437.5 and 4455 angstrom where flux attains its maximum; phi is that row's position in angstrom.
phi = 4445.15 angstrom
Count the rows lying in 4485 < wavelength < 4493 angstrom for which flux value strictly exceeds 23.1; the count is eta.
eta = 5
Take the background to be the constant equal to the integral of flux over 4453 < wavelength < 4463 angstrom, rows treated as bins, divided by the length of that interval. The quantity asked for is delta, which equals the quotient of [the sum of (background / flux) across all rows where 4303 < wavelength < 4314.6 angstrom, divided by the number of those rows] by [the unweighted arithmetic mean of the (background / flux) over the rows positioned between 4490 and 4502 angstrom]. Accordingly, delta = 1.35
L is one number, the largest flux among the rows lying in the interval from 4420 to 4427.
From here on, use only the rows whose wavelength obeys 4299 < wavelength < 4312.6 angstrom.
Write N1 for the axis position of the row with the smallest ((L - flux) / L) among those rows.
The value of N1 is 4312.08 angstrom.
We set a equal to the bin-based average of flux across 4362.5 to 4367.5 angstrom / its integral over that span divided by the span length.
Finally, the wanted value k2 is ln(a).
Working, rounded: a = 25.6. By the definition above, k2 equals 3.24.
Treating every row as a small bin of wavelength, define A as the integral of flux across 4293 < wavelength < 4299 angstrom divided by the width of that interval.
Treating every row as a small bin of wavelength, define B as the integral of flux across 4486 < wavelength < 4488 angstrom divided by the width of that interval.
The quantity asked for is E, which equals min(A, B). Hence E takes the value 20.7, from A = 20.7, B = 25.4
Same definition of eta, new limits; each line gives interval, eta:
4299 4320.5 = 5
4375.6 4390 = 6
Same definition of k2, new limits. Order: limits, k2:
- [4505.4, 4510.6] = 3.21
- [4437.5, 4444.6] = 3.16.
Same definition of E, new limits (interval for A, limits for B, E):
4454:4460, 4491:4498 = 23.2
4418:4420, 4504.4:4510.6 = 25.0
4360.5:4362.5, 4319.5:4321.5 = 23.4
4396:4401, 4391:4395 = 22.7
